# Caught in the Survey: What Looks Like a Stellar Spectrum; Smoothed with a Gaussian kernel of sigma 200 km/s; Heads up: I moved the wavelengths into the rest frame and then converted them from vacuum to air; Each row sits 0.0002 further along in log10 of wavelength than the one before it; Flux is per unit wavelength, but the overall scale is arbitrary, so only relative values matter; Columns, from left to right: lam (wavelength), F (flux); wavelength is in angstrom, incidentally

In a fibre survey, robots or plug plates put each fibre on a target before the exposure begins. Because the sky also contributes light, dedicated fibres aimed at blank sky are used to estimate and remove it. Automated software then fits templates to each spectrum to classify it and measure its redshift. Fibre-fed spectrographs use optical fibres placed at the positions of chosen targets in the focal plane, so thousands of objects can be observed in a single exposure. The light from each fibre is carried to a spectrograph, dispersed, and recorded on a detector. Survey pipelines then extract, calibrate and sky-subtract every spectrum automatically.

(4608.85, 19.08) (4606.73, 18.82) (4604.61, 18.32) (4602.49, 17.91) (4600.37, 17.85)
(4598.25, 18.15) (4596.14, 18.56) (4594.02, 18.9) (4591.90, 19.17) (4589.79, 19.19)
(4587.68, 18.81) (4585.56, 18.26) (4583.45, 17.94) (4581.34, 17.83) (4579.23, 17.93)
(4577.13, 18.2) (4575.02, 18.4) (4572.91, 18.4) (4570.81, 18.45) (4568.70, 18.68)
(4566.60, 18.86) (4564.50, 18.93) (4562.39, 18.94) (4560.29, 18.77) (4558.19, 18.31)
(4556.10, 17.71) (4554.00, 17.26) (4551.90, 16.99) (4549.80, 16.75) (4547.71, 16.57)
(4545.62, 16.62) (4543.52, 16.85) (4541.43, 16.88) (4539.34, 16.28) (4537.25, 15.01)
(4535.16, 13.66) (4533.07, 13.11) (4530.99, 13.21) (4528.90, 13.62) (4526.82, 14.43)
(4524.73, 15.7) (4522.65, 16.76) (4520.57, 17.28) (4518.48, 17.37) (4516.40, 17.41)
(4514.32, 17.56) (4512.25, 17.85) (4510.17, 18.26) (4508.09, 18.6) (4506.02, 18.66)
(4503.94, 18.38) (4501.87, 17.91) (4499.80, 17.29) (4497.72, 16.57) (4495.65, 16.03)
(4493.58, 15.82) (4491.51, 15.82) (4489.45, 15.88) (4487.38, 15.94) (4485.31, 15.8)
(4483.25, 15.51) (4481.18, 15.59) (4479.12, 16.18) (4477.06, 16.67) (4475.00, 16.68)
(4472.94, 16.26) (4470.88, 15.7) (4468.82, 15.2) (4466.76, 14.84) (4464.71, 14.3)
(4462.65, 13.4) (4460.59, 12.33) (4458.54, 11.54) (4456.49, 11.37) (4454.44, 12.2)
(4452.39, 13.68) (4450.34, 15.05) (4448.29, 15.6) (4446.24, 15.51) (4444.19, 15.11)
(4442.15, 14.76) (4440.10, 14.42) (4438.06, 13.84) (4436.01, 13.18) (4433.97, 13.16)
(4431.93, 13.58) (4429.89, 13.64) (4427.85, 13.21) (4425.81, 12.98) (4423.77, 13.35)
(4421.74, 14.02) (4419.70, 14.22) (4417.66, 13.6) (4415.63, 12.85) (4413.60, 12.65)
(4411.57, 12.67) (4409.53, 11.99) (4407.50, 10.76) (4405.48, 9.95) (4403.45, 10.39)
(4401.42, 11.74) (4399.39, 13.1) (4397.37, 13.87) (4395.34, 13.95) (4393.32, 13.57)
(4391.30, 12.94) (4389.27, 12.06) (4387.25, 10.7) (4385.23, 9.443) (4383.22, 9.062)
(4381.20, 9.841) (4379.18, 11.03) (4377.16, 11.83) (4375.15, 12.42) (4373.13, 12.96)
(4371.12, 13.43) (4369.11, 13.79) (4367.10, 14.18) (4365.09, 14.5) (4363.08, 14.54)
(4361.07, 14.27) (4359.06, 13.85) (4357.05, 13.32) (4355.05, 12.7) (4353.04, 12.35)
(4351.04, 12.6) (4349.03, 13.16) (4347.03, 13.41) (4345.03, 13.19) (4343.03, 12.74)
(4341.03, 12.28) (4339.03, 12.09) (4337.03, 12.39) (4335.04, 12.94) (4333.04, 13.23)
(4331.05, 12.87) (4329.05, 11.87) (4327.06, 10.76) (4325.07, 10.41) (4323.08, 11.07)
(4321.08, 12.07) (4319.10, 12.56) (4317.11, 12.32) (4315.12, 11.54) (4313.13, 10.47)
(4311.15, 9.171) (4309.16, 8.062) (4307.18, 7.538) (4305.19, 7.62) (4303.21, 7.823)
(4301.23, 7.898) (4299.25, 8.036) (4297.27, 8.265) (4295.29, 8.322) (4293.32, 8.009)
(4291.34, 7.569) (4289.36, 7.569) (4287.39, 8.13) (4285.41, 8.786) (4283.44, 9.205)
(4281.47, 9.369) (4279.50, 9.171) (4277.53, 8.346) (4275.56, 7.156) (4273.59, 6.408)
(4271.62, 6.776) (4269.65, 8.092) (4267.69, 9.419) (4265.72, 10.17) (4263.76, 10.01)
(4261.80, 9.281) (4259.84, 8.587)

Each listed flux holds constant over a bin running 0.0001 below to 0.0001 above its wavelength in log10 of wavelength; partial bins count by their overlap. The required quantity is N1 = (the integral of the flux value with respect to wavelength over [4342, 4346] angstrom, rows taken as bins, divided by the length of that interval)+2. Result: 15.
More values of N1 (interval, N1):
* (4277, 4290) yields 11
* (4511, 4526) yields 19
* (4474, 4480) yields 19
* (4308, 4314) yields 11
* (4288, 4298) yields 10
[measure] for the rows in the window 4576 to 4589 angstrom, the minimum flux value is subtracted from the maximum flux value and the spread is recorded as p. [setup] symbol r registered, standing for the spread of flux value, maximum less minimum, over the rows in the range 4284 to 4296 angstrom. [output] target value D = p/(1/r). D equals 1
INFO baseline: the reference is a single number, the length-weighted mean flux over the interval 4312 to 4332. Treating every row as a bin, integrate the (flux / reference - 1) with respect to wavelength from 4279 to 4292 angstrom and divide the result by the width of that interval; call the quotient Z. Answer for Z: -0.26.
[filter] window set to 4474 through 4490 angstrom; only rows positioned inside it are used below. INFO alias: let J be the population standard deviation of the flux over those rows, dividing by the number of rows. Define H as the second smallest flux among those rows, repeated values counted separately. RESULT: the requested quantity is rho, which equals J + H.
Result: 16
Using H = 15.59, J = 0.42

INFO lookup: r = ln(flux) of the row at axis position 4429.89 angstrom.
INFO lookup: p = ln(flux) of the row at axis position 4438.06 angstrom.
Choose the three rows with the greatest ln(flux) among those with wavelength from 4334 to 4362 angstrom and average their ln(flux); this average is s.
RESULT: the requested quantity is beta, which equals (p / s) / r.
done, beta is 0.38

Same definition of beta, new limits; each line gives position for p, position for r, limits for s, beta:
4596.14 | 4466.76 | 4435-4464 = 0.40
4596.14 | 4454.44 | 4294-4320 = 0.47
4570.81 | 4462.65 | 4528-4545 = 0.40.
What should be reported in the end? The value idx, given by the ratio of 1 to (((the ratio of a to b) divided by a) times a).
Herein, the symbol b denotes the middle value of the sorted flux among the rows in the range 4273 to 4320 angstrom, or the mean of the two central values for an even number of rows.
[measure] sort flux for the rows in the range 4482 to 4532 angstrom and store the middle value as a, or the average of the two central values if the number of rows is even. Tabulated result 0.49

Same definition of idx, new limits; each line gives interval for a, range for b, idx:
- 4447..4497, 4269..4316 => 0.52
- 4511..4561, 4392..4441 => 0.79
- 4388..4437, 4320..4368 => 0.98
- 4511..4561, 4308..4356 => 0.73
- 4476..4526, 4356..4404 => 0.78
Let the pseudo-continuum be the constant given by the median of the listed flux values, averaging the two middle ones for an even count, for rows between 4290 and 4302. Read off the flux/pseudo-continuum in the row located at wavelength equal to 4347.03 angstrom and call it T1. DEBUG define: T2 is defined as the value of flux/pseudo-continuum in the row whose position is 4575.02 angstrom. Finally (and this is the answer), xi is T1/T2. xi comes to 0.7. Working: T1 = 1.67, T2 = 2.3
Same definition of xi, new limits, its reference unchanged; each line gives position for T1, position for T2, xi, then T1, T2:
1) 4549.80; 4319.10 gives 1.3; 2.09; 1.6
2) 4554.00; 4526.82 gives 1.2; 2.15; 1.8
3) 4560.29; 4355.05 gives 1.5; 2.34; 1.6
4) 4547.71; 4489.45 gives 1.0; 2.07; 2.0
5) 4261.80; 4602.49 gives 0.5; 1.16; 2.2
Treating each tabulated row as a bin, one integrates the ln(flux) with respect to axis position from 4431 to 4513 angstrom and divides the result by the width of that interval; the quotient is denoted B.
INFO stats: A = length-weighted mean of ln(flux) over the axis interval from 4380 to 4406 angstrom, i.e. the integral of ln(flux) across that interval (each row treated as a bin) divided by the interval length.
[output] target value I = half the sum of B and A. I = 2.58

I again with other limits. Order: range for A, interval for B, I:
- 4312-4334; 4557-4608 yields 2.69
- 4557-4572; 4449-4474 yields 2.78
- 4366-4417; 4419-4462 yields 2.55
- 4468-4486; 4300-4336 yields 2.55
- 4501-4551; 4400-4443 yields 2.67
